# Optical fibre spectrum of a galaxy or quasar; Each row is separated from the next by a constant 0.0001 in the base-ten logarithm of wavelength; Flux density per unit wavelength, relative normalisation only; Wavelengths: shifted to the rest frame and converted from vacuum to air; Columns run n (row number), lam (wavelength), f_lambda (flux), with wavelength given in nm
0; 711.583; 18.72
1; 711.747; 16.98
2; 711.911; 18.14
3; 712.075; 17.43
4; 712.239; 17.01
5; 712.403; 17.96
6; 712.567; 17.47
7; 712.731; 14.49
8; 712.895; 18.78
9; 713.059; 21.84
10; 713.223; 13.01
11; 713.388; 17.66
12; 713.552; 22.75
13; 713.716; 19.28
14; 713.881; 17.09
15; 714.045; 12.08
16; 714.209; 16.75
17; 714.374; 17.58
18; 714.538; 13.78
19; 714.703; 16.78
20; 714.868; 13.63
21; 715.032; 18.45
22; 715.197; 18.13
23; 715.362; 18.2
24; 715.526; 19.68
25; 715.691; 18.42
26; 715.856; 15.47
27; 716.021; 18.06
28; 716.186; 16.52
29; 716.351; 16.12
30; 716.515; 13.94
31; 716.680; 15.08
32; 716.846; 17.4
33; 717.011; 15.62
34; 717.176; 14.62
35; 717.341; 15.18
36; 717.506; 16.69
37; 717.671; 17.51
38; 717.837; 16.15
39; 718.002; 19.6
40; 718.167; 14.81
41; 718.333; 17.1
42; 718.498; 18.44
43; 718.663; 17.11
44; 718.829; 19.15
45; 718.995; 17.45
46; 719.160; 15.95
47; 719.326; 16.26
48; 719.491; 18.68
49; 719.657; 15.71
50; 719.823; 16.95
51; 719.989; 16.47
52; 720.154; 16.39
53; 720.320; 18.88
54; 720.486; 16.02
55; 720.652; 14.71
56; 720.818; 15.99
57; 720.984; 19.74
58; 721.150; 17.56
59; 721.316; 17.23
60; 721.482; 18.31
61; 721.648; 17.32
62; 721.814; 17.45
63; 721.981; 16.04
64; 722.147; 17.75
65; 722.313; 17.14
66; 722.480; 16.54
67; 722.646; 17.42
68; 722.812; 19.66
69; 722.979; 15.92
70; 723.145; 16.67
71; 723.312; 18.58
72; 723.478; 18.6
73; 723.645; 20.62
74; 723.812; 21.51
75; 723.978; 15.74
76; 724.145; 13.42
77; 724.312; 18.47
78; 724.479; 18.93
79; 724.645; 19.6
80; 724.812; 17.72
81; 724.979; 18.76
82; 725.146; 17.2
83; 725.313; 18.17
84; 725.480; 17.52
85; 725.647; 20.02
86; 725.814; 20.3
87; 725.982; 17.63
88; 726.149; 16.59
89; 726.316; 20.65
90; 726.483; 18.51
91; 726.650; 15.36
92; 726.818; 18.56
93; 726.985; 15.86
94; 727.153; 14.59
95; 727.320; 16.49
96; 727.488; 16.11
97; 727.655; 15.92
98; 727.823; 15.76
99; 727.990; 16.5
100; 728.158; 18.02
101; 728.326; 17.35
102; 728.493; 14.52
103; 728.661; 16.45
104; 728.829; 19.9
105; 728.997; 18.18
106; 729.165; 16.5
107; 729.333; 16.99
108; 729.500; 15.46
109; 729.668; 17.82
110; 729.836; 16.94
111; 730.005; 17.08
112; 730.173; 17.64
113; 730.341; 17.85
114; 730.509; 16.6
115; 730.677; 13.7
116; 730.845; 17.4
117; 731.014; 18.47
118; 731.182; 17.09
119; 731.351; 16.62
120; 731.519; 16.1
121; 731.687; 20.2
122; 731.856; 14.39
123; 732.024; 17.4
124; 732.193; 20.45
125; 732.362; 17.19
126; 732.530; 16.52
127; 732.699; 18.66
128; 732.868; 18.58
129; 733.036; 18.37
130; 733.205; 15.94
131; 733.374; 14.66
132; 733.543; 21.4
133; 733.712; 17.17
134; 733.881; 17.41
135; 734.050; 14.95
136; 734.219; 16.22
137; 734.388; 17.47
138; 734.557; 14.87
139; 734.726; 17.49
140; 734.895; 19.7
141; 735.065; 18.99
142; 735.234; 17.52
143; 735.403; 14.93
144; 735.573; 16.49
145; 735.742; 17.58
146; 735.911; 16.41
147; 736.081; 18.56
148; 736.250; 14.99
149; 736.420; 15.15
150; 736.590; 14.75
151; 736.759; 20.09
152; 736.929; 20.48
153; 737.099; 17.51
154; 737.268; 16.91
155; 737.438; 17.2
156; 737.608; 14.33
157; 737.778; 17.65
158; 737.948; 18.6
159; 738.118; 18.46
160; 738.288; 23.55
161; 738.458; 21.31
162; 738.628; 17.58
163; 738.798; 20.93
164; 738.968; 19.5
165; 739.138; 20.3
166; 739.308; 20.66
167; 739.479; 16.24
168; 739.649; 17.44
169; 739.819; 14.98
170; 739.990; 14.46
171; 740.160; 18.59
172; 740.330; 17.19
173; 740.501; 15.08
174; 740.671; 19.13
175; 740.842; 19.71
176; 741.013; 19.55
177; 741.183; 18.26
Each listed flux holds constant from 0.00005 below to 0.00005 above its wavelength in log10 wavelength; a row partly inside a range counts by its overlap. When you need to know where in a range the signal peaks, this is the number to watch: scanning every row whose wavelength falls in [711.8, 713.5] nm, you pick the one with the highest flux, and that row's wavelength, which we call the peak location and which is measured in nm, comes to 713.059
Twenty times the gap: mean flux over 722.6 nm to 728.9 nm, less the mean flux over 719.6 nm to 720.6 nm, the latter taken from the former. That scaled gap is 18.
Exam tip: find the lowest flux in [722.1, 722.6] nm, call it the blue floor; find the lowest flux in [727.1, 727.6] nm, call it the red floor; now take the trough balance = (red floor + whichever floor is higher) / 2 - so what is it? 15.6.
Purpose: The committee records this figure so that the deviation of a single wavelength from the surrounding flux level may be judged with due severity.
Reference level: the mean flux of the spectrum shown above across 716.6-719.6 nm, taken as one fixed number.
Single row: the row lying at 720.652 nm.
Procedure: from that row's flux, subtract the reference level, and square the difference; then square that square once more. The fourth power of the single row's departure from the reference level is 20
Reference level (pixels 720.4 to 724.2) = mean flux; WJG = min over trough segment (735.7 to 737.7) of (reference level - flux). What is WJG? -3.1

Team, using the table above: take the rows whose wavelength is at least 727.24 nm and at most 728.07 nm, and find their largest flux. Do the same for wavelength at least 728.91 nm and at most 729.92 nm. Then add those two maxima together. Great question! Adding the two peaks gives 35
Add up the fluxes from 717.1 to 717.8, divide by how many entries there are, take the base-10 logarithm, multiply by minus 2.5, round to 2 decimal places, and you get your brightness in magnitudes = -3.01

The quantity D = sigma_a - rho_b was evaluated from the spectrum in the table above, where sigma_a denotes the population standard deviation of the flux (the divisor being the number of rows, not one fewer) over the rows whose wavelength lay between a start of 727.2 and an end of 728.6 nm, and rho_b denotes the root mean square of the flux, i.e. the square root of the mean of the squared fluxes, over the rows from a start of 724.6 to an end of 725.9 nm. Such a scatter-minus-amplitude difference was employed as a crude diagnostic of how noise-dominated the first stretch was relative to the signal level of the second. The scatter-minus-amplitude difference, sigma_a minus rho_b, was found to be -17.7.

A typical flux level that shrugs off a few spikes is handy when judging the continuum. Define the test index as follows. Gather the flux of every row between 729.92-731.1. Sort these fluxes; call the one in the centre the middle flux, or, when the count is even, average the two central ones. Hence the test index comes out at 17.4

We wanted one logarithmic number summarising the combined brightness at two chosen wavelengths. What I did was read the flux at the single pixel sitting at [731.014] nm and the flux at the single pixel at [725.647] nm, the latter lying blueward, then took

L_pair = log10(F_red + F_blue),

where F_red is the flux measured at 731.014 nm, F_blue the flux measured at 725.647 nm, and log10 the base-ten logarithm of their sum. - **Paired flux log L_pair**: 1.59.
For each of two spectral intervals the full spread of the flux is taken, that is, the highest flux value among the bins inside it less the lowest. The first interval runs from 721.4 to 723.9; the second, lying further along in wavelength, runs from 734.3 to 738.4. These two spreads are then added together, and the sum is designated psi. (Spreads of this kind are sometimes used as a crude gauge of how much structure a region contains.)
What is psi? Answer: 14.8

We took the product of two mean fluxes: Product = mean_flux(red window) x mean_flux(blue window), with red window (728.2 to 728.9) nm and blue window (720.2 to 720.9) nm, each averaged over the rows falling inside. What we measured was 280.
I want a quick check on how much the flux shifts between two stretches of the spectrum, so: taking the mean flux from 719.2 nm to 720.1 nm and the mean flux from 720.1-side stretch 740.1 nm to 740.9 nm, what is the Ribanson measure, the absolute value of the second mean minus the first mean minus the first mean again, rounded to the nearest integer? 16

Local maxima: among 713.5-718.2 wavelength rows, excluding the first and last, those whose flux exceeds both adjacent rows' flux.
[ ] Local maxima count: 8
